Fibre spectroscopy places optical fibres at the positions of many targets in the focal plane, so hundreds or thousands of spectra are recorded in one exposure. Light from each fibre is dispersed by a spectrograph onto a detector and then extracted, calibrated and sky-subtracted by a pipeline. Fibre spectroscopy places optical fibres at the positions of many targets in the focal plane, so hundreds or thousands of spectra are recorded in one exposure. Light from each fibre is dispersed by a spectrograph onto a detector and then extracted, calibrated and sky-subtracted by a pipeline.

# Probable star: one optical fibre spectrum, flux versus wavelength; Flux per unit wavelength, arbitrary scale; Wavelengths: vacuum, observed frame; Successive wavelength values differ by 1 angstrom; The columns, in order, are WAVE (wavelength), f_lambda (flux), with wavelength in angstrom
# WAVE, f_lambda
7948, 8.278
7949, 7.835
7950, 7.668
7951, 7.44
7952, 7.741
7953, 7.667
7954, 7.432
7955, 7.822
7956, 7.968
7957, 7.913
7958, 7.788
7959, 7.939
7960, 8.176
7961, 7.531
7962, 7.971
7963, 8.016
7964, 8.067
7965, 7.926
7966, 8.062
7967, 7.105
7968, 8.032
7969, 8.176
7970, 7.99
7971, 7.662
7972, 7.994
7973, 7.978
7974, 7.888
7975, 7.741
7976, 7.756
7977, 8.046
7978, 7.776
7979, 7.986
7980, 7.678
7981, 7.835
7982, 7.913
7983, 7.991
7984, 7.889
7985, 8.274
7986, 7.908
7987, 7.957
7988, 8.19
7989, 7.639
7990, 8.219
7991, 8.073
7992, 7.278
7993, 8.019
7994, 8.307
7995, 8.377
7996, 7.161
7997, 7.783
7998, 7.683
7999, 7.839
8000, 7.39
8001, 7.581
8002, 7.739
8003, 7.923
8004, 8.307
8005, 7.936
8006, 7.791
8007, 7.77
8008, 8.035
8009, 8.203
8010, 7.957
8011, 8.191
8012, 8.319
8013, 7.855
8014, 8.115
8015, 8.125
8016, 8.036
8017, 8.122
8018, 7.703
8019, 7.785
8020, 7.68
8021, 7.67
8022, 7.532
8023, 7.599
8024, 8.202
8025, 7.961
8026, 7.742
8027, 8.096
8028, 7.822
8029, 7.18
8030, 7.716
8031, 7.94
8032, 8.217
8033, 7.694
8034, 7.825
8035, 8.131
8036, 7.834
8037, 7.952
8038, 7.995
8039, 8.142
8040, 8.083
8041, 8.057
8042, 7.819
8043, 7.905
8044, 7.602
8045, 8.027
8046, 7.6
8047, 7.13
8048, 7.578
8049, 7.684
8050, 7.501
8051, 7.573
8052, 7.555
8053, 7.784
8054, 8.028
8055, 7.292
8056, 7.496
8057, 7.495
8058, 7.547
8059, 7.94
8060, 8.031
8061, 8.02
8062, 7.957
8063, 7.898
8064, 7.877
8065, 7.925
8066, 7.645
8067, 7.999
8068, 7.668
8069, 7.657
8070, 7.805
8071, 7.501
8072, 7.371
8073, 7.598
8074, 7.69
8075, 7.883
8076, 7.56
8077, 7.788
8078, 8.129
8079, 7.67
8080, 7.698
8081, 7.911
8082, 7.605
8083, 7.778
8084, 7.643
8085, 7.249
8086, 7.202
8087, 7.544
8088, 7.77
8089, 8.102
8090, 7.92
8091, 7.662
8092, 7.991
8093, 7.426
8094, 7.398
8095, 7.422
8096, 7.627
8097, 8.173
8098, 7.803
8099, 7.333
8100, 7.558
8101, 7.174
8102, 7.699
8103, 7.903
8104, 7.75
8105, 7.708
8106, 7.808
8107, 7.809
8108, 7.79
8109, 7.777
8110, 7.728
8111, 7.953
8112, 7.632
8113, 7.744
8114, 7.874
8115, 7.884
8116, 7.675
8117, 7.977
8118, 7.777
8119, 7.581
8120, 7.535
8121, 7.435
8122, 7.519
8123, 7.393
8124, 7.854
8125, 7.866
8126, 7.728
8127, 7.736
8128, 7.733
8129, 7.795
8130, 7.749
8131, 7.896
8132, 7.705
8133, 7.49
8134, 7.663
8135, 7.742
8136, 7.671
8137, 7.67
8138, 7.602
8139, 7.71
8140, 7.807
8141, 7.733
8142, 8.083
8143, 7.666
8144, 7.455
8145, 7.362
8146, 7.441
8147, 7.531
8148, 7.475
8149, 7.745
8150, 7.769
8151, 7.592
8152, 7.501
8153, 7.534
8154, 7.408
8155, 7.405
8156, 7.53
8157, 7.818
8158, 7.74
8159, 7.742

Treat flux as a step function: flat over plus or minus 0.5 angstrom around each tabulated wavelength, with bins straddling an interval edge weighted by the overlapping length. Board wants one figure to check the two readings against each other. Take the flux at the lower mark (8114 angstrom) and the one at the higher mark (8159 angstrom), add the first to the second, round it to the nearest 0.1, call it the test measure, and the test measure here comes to 15.6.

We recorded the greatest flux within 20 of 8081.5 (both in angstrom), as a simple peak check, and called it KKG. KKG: 8.173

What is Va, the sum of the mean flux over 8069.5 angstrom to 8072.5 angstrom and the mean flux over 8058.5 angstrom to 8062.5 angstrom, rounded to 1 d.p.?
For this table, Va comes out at 15.5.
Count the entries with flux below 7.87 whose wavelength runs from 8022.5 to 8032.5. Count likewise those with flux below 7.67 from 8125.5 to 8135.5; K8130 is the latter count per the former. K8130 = 0.4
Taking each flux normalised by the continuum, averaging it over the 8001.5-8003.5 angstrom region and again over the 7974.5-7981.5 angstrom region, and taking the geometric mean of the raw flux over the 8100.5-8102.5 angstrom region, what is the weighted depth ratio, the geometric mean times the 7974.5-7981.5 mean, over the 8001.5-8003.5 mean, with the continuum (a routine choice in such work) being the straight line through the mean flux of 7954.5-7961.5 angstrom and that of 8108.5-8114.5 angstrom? 7.42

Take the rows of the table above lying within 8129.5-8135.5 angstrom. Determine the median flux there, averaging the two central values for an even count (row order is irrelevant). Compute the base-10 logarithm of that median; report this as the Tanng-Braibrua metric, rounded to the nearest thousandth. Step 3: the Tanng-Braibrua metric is 0.888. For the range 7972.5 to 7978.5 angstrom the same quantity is 0.894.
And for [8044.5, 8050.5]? 0.880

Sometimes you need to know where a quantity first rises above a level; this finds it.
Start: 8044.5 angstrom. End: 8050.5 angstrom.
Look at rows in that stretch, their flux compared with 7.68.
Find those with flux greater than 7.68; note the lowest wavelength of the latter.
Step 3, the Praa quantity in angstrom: 8045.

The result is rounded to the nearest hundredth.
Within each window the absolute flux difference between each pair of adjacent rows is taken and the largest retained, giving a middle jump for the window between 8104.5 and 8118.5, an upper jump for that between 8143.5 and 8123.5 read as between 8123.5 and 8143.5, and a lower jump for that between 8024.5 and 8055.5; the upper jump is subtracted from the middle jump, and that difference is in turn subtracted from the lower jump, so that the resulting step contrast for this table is 0.83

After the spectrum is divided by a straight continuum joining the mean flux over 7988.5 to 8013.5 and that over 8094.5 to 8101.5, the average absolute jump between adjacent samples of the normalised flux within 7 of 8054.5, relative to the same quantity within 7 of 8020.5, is 1.0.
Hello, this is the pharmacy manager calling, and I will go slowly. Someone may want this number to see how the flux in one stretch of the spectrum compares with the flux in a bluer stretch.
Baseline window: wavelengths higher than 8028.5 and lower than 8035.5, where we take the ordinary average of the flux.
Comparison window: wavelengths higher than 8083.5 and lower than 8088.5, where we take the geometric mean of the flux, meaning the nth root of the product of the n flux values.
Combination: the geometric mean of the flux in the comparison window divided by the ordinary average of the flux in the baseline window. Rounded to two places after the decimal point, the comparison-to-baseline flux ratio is 0.96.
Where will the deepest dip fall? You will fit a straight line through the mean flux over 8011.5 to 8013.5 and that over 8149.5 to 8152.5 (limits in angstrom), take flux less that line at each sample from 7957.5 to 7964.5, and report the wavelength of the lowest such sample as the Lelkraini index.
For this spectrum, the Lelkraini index 7961 angstrom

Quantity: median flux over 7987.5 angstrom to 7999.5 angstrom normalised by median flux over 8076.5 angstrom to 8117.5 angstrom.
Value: 1.02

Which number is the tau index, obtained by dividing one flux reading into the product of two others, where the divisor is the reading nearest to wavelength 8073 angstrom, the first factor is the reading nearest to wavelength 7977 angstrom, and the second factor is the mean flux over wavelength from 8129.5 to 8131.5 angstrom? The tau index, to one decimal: 8.3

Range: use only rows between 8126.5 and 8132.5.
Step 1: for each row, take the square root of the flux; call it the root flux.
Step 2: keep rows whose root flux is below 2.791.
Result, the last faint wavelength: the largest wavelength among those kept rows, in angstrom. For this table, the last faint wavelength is 8132 angstrom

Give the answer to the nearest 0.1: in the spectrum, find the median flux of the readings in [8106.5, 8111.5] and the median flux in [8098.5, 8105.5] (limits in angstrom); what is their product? 60.0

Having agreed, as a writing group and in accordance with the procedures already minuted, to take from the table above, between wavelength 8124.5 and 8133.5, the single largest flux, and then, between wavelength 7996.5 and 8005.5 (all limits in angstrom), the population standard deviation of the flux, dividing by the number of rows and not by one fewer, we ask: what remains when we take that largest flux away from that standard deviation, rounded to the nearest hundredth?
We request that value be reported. -7.65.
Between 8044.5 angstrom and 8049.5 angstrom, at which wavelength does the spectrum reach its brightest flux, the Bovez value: 8045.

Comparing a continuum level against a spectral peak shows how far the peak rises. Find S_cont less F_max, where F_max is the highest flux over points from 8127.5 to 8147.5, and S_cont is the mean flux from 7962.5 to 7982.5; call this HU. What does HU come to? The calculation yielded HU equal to -0.20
